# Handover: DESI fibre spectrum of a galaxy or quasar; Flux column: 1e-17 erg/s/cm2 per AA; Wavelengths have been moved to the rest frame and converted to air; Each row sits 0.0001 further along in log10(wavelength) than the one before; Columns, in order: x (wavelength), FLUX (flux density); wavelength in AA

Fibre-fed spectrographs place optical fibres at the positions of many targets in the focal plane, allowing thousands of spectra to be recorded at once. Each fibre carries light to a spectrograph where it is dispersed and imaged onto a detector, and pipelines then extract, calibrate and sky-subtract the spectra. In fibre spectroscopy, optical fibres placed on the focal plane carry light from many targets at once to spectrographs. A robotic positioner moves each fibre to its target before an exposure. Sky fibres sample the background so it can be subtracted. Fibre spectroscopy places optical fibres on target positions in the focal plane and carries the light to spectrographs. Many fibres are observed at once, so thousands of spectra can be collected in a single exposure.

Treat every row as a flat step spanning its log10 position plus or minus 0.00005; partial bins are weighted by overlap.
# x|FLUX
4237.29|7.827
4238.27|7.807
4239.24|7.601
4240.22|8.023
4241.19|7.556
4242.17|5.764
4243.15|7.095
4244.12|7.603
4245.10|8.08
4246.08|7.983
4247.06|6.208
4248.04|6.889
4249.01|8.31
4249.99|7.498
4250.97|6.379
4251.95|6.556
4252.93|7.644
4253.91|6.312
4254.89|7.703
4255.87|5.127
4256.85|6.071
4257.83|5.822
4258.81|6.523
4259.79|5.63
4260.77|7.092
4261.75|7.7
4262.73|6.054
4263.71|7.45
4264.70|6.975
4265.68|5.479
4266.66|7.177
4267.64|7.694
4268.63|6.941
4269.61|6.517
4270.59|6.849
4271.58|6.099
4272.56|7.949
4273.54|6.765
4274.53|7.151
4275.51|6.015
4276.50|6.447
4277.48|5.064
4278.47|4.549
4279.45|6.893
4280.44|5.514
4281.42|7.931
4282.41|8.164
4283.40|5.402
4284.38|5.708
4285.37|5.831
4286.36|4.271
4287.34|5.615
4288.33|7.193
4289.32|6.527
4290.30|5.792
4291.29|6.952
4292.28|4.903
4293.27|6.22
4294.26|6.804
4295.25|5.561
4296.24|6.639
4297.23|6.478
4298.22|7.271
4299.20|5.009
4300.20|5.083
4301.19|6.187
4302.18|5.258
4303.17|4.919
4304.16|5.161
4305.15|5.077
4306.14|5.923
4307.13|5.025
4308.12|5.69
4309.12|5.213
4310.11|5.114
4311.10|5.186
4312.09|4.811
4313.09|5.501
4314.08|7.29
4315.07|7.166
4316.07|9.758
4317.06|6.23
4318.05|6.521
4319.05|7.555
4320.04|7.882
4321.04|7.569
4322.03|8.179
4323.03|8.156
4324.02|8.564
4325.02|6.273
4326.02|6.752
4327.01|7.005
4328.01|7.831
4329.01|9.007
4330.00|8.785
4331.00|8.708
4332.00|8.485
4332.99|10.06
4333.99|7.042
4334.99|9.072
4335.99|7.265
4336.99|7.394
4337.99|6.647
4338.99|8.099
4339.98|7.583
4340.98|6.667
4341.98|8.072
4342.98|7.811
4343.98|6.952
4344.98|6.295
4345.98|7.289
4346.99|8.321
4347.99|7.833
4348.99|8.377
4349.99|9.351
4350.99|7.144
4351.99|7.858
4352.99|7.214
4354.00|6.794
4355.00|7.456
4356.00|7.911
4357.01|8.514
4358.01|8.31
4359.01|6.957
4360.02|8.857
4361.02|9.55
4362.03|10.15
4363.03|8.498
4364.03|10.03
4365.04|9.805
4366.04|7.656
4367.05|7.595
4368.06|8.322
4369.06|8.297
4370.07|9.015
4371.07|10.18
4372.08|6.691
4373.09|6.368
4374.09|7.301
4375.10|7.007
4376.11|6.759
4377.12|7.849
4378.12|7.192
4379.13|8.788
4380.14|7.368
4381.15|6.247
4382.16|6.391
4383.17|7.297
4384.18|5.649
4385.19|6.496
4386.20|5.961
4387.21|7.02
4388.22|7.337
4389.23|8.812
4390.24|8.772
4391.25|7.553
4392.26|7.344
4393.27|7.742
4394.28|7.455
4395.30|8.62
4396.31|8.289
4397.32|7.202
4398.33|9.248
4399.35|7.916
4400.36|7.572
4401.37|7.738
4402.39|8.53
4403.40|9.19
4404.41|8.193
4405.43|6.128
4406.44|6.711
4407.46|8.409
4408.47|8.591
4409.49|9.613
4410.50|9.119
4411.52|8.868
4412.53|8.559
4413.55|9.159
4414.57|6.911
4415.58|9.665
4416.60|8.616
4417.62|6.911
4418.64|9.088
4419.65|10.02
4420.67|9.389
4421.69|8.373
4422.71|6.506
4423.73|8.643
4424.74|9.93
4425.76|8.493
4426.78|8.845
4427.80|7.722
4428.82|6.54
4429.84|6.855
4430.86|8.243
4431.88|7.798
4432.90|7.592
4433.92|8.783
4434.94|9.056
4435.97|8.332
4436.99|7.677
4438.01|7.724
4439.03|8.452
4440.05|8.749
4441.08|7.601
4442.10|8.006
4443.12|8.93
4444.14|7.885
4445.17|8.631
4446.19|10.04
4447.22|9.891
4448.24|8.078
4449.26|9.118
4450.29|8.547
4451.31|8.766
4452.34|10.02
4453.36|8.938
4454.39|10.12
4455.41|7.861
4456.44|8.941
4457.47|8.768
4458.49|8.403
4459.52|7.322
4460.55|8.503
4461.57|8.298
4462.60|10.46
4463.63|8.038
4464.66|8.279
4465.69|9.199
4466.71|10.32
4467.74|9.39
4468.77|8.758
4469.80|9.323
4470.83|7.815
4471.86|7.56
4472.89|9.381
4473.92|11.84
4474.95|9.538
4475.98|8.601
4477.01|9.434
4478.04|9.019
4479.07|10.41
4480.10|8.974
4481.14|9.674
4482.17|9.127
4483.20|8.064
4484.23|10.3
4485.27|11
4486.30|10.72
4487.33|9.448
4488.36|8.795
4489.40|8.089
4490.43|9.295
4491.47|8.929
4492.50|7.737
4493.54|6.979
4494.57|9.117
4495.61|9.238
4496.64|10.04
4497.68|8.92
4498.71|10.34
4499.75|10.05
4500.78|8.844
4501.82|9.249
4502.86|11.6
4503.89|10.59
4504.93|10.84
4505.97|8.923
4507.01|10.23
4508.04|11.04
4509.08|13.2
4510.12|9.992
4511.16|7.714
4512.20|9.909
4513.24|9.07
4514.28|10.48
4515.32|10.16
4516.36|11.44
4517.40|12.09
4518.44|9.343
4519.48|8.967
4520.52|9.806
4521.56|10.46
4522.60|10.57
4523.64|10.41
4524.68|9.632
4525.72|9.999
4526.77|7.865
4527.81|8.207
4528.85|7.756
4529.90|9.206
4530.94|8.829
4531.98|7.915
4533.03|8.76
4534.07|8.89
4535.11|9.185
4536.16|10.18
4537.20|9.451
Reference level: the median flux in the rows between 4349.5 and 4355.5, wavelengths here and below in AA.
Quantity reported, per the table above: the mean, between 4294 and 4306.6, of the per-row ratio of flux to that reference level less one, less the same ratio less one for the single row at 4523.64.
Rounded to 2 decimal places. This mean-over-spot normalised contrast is -0.63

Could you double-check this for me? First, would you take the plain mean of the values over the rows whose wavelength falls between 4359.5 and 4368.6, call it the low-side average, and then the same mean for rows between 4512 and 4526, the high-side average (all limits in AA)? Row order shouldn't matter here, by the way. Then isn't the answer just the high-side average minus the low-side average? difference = 1.2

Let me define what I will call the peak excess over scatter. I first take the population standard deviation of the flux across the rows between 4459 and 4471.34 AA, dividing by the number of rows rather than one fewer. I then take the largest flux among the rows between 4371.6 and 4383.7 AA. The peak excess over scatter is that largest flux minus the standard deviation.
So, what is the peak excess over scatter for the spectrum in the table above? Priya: 7.9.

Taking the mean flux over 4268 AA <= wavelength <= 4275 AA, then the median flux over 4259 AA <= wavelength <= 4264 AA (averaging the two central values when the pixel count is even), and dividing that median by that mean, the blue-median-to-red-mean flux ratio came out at 1.03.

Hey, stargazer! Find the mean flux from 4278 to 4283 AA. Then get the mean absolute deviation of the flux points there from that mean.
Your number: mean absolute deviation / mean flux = 0.19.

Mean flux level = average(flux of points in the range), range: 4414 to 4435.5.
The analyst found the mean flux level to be 8.28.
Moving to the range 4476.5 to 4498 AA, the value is 9.21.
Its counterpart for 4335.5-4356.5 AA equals 7.54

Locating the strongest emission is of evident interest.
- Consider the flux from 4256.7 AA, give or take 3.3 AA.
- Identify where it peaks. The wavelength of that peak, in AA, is 4254.89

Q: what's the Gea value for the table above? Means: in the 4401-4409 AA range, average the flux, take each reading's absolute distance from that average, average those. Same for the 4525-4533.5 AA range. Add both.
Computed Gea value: 1.44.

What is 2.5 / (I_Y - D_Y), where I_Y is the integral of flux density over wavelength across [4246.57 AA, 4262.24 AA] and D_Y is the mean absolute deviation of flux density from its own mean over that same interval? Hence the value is 0.0239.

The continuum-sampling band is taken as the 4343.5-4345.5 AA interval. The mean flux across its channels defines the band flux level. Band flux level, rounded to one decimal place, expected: 6.6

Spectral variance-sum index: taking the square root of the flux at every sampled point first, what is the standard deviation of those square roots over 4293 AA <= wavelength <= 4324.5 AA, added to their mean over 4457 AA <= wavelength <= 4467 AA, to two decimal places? 3.20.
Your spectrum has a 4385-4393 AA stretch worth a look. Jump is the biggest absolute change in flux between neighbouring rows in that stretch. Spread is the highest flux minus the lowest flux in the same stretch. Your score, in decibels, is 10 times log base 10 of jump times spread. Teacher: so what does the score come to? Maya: 6.2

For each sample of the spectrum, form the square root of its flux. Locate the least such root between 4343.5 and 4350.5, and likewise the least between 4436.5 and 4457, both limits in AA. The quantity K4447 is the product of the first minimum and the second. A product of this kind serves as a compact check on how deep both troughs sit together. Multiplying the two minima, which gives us 6.92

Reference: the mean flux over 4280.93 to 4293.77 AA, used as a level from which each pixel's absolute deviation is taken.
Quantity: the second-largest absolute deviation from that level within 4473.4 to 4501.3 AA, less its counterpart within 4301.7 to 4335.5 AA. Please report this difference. 1.2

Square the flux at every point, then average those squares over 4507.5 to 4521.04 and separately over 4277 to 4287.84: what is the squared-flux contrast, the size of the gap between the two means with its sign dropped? 71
